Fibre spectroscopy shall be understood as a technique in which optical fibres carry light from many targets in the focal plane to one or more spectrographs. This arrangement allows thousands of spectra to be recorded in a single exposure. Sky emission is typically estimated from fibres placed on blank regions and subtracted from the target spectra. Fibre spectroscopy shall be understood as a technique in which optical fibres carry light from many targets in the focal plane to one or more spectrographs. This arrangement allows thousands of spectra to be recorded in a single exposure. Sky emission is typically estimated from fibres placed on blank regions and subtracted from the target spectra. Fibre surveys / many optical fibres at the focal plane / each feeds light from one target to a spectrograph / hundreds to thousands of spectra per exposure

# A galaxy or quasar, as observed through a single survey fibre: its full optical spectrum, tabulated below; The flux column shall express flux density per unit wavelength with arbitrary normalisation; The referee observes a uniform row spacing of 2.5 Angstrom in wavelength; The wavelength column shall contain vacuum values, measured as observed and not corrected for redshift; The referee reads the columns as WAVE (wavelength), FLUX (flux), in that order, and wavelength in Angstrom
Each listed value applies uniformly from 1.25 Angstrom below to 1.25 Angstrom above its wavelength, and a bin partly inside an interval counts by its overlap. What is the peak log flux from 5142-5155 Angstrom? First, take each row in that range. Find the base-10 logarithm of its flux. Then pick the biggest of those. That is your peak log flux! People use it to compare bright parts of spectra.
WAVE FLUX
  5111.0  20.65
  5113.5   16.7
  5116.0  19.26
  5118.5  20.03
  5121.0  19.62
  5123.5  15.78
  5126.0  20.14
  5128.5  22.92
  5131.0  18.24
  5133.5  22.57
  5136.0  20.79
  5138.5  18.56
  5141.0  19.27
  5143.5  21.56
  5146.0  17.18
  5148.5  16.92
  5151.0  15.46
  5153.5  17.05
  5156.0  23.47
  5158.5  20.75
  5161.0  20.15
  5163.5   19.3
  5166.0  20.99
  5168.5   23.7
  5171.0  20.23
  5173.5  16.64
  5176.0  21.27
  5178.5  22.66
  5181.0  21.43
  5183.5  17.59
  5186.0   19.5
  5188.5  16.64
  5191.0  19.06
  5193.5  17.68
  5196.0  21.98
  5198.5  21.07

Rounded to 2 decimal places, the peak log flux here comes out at 1.33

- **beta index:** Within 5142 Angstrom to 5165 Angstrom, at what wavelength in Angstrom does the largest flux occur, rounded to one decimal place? 5156.0 Angstrom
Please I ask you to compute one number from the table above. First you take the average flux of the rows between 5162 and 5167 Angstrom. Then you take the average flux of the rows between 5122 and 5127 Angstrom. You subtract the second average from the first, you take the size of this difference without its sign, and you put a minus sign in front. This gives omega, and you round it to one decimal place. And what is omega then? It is -2.2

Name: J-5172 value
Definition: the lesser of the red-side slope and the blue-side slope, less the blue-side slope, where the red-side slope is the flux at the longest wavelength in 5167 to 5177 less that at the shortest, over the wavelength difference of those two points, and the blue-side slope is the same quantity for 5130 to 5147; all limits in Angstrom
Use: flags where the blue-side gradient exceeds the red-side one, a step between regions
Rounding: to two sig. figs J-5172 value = -0.25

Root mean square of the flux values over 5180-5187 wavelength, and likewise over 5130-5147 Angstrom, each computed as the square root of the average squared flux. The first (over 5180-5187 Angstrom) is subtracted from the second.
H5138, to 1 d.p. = 0.3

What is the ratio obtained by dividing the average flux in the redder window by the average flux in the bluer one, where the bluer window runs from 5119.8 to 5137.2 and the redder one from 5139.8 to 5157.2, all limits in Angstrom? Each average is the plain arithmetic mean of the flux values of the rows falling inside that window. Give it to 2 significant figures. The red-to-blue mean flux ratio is 0.93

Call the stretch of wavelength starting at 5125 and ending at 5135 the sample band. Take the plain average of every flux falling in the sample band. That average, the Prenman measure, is 21.0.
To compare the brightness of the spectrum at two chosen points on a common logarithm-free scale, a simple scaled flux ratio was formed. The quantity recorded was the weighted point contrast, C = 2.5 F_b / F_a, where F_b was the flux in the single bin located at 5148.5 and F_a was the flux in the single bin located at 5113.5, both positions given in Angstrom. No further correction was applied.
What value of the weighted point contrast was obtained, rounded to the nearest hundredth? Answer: 2.53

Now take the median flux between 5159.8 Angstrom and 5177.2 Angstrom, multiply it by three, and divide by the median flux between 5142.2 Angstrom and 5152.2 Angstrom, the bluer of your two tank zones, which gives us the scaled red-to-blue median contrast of 3.56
